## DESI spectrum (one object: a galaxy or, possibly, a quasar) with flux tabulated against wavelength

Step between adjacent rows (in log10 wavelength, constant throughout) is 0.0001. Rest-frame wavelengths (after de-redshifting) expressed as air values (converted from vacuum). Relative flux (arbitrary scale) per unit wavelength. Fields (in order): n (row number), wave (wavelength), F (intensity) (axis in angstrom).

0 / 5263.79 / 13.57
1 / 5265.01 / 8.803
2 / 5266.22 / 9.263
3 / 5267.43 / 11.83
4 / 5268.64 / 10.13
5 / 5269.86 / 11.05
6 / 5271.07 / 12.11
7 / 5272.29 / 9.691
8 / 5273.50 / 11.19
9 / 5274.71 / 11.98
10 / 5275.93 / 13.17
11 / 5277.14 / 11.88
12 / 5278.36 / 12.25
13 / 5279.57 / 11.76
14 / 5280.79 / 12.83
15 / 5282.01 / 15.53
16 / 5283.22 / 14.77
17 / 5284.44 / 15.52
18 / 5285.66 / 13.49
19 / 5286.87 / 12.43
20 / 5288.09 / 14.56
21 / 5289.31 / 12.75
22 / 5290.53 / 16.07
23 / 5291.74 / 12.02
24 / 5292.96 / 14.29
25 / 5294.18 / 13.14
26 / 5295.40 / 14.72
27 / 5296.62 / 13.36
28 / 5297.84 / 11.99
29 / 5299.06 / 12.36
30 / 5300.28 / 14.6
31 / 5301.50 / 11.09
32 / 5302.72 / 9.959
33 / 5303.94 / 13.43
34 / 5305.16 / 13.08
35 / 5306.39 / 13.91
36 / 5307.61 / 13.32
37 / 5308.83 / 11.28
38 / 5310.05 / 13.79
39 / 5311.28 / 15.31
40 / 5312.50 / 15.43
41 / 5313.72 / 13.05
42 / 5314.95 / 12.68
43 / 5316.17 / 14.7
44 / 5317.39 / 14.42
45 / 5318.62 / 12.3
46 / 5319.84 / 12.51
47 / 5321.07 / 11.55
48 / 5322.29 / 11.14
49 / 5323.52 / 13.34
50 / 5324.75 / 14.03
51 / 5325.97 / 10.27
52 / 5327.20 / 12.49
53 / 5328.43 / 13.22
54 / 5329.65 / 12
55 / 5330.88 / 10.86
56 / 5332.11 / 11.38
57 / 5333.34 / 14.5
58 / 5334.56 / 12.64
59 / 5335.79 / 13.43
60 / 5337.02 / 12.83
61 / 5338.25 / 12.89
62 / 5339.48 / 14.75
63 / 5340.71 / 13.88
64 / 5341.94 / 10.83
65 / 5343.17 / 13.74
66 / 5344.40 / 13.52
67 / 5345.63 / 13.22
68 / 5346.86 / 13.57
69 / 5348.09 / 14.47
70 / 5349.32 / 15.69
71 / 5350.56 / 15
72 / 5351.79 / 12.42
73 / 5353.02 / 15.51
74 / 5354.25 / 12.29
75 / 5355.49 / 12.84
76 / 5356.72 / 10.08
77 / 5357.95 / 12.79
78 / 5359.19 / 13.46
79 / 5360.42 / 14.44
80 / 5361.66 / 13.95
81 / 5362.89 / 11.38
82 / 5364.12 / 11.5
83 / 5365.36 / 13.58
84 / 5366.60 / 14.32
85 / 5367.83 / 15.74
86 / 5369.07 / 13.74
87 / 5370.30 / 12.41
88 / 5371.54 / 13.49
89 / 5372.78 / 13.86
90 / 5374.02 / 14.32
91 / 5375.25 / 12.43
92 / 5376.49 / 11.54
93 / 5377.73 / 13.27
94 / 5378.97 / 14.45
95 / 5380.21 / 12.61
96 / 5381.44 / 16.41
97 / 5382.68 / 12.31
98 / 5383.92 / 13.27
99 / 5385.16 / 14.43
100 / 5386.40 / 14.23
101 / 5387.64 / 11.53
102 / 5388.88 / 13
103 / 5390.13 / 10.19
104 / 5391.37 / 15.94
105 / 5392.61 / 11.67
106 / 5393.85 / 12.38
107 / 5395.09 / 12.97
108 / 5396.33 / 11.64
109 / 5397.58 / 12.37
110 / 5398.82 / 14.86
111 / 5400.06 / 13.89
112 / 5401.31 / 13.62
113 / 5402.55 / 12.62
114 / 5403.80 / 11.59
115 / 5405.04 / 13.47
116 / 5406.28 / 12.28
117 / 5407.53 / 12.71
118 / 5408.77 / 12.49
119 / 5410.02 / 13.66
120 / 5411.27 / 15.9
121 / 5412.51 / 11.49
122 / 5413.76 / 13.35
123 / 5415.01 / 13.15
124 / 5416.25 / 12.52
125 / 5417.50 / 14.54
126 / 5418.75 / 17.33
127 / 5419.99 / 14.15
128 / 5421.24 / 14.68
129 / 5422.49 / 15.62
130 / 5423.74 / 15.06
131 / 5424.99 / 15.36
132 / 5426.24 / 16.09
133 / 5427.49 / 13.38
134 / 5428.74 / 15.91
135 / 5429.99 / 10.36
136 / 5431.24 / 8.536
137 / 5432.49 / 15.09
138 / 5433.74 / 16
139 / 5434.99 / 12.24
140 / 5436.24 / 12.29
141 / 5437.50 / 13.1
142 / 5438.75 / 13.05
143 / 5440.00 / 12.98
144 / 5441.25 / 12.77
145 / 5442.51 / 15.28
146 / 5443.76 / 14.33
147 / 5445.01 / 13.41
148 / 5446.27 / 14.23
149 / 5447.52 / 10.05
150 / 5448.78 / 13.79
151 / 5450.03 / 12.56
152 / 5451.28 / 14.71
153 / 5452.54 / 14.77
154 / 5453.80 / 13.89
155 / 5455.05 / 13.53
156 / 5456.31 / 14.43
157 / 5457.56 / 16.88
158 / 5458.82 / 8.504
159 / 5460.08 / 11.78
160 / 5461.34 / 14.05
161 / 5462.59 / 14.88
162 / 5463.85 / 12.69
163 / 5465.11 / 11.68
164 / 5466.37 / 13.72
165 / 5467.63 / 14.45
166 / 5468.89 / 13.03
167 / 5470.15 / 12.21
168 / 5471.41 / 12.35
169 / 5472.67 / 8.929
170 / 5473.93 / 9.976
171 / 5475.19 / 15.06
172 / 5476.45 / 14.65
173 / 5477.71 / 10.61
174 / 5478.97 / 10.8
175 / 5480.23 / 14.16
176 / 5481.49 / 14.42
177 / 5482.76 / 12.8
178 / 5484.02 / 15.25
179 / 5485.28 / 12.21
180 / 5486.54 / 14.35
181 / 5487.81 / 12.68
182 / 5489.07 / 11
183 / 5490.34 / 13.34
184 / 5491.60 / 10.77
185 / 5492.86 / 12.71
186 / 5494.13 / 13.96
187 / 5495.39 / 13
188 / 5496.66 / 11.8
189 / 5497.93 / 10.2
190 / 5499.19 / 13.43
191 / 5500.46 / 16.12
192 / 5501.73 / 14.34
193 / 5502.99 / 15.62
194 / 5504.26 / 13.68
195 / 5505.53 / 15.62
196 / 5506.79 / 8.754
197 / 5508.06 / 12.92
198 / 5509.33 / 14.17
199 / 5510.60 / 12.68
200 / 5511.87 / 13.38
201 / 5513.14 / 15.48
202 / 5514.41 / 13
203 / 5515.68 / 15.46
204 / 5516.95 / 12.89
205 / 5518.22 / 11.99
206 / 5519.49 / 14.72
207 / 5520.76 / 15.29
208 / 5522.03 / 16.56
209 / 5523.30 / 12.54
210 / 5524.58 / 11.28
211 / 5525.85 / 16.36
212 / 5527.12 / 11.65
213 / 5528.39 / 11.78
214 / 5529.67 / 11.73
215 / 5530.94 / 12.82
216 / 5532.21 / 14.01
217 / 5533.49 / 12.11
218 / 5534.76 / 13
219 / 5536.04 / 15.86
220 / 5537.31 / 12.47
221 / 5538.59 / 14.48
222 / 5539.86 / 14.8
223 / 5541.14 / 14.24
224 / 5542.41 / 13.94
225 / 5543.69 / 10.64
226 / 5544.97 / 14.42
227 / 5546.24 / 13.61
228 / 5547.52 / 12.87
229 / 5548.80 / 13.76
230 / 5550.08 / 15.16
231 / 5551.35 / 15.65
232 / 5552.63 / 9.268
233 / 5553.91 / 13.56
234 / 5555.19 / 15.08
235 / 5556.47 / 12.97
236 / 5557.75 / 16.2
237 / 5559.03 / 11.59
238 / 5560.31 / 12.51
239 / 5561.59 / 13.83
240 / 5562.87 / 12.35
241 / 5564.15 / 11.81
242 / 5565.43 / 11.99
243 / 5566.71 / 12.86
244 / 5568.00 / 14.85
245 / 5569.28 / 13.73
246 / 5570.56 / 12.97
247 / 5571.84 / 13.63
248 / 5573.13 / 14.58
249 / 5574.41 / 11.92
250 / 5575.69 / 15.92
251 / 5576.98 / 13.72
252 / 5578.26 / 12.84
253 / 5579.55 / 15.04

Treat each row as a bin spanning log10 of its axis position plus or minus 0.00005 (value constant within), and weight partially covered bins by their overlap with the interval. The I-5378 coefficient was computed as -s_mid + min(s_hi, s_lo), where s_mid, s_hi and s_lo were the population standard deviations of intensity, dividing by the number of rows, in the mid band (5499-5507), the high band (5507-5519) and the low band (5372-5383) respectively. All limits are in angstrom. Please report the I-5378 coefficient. -1.2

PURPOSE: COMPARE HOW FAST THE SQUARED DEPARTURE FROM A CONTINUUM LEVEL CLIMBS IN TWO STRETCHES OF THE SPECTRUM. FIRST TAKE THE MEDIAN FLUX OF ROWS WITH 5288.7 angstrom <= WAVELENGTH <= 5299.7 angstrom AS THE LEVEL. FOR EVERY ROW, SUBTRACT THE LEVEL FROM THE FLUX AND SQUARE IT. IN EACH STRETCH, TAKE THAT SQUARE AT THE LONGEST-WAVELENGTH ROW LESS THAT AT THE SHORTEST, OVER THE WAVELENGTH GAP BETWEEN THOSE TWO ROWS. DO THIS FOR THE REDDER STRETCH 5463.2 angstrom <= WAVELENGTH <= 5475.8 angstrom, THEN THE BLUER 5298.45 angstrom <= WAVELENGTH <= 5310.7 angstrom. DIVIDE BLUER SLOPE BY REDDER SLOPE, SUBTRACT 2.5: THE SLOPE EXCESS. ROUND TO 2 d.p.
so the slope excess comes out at -2.56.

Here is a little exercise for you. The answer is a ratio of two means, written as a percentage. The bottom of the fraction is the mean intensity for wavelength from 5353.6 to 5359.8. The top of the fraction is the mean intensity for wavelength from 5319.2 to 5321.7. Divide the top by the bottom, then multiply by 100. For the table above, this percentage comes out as 98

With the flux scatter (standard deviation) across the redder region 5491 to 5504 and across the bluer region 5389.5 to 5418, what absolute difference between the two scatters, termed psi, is 0.5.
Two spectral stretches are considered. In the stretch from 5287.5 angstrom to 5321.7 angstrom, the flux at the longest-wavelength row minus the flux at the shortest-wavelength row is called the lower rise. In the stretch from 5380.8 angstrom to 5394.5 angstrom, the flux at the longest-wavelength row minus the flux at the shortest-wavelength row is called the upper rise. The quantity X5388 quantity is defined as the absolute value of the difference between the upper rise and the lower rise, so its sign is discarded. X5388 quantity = 1.0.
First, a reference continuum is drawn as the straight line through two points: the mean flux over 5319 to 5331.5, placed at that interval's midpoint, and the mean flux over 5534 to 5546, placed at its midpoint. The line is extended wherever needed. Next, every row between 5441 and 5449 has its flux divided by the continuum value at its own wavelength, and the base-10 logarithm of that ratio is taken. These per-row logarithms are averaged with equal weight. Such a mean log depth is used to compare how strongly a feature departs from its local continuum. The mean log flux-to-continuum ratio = 0.01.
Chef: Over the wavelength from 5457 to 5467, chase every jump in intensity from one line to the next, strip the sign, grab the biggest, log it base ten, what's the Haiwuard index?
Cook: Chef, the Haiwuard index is 0.92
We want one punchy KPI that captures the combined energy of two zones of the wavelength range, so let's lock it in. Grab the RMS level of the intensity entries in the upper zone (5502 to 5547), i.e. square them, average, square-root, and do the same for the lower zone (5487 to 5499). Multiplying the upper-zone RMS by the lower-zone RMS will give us 167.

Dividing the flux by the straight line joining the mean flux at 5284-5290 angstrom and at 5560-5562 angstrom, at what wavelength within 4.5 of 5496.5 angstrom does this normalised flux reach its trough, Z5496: 5497.93 angstrom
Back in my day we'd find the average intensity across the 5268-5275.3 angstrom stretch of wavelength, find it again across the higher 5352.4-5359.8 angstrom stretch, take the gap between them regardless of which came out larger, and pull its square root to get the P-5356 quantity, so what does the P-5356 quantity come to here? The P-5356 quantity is 1.3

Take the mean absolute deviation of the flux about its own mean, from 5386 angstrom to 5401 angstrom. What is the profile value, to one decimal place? 1.3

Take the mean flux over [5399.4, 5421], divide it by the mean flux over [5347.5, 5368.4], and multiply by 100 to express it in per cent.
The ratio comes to 100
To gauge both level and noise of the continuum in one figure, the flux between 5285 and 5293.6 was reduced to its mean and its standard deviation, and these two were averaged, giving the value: 7.5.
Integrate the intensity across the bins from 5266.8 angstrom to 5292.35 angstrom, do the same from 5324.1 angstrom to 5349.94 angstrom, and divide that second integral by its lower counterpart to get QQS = 1.04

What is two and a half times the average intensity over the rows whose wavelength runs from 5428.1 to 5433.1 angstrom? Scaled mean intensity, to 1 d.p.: 31.2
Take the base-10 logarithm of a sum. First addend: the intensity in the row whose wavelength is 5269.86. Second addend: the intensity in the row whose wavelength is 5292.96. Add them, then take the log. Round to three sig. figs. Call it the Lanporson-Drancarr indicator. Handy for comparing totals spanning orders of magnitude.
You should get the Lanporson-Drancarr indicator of 1.40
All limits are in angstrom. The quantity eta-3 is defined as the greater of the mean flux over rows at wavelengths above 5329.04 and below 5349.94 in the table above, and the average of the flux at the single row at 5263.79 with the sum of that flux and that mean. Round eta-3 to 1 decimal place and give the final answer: 20.2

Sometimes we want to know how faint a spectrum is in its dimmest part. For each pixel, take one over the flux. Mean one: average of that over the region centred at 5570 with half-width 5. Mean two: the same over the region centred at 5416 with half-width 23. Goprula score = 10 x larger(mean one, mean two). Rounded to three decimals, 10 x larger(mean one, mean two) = 0.755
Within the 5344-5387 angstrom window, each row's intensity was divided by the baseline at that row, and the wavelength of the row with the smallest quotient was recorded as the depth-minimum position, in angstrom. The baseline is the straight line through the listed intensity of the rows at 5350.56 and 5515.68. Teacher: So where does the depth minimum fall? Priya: 5356.72 angstrom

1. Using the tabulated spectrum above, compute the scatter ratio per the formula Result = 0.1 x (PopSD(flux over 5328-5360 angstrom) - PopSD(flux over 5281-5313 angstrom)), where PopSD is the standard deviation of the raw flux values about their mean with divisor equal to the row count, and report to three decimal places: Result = -0.013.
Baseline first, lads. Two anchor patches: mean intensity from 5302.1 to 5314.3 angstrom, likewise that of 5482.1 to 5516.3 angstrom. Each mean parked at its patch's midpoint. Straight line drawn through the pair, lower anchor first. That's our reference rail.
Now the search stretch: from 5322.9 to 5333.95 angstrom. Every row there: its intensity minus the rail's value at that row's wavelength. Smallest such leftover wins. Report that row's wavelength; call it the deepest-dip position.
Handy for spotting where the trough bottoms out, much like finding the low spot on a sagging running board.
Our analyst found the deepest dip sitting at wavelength 5325.97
